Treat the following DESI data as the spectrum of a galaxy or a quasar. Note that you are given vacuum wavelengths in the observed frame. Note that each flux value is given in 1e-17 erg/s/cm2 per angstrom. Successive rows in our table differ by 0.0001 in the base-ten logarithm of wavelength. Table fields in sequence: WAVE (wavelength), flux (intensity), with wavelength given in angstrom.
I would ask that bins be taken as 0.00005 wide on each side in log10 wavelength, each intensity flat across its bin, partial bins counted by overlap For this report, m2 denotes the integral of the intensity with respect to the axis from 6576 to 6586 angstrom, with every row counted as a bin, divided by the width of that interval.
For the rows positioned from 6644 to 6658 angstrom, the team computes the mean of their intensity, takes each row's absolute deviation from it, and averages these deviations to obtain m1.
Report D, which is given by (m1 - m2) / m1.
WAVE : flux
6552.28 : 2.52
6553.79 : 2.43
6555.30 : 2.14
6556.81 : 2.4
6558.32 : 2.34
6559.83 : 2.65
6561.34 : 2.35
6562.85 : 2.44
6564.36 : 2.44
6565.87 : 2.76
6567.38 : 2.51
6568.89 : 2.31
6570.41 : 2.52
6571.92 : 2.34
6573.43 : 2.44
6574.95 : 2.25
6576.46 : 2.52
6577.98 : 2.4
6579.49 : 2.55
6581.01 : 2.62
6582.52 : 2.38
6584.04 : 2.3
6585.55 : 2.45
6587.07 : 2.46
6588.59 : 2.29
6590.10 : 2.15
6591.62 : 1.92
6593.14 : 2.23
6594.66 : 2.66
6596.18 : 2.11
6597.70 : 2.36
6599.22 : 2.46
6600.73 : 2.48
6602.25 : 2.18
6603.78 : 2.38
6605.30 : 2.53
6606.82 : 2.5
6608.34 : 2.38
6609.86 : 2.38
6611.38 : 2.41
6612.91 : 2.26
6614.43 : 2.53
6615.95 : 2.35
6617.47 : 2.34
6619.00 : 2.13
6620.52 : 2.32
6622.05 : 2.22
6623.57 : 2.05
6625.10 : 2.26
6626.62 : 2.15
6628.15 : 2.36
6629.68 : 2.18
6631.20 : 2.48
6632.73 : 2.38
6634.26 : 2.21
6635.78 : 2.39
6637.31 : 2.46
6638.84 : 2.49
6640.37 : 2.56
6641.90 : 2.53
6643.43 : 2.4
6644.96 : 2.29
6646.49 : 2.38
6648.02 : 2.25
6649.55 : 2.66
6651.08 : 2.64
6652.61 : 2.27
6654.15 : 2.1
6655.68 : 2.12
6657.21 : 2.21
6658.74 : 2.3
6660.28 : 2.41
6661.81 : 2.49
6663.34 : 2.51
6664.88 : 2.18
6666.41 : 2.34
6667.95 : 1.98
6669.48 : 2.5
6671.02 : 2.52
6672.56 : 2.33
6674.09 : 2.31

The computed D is -15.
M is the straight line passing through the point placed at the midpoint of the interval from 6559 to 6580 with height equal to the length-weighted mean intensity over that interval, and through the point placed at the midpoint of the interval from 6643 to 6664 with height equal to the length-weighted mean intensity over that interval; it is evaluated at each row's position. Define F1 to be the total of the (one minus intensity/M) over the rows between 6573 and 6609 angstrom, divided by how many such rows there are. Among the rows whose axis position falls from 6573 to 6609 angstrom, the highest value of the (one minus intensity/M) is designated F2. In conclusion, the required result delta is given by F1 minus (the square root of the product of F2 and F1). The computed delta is -0.048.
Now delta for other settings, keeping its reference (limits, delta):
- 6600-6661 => -0.032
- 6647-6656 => -0.022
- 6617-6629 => -0.030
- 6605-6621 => -0.026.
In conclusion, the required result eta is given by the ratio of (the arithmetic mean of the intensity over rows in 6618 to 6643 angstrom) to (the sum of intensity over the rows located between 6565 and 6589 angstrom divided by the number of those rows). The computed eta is 0.95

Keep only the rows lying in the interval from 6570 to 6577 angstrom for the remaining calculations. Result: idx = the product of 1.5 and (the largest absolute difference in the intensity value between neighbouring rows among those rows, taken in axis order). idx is 0.405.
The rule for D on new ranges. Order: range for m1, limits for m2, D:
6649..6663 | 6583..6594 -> -12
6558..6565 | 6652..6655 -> -25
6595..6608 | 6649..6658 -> -19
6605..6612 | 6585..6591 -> -38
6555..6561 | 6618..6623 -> -15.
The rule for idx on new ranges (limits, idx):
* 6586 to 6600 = 0.825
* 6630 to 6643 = 0.270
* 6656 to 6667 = 0.495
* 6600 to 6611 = 0.450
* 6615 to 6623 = 0.315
